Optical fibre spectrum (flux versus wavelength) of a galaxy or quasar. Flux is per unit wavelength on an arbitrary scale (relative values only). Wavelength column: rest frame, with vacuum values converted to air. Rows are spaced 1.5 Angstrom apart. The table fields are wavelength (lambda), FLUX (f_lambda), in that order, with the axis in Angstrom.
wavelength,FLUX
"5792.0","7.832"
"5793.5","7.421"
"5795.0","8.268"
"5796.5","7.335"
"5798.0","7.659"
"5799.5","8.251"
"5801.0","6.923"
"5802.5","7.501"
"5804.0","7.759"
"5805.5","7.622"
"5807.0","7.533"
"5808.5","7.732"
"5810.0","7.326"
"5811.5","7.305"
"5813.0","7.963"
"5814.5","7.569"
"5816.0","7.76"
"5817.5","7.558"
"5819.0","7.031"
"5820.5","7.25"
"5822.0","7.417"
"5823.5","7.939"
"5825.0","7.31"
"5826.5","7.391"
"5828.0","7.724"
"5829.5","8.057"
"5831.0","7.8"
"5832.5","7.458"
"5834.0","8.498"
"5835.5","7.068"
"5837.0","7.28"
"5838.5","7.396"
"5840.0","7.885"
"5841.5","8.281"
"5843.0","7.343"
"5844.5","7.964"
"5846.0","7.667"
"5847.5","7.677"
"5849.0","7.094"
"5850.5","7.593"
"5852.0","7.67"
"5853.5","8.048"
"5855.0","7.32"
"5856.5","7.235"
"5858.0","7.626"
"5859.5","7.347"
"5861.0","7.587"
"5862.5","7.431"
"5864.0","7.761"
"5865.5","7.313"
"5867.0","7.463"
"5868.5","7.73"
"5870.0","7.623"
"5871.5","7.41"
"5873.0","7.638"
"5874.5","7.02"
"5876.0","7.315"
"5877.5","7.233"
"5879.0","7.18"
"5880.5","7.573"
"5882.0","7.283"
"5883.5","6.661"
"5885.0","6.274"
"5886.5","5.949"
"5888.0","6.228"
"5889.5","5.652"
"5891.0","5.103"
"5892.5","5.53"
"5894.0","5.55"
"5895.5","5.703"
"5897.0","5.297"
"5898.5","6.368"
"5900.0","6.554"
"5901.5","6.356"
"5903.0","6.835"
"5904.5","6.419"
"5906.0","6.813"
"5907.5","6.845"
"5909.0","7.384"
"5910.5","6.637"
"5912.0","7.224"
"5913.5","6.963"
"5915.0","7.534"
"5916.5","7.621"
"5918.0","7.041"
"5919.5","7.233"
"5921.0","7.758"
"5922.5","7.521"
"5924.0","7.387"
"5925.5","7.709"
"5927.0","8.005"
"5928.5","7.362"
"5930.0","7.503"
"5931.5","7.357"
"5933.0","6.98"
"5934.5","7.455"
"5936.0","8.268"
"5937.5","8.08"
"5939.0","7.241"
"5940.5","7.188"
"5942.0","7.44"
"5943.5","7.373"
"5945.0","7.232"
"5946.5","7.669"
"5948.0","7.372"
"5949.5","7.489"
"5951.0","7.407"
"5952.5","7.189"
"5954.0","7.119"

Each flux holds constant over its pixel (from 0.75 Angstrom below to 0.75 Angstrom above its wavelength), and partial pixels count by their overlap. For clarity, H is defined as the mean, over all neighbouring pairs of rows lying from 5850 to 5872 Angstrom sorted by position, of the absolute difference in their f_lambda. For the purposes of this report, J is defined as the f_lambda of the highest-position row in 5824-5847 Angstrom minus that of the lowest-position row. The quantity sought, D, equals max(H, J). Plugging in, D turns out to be 0.36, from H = 0.27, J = 0.36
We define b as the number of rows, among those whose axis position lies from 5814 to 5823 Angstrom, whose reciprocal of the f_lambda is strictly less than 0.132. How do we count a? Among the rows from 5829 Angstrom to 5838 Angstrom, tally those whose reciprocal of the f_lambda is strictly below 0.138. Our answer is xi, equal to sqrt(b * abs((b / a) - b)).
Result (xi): 0.9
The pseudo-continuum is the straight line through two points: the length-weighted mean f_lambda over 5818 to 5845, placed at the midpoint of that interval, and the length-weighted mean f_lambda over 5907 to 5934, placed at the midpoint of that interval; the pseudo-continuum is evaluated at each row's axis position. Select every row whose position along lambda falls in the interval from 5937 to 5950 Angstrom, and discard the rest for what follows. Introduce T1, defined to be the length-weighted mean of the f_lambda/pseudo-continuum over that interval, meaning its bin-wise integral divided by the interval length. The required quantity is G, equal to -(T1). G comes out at -1.02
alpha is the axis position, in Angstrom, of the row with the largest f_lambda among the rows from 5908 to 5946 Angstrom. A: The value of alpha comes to 5936.0 Angstrom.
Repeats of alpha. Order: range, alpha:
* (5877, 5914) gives 5880.5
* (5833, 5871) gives 5834.0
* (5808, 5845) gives 5834.0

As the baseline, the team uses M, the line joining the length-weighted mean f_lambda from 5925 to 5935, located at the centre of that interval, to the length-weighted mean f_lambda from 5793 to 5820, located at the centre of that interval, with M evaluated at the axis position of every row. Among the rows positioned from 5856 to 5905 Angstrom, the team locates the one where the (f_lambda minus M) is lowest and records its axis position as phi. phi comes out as 5891.0 Angstrom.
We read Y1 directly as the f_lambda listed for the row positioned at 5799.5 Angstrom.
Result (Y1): 8.251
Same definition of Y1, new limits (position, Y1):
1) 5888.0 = 6.228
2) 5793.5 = 7.421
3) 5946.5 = 7.669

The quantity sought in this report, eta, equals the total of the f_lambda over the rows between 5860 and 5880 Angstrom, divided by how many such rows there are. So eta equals 7.44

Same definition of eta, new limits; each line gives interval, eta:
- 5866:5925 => 6.82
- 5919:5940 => 7.56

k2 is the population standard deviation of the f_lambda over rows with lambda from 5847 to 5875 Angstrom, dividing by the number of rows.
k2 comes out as 0.24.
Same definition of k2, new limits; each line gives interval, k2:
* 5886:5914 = 0.65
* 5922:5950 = 0.31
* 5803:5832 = 0.27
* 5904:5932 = 0.40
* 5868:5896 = 0.85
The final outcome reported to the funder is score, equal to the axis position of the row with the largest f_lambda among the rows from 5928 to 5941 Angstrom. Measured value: 5936.0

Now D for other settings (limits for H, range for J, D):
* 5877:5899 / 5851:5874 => 0.40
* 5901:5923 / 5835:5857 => 0.40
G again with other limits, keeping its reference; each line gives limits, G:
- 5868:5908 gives -0.89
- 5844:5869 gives -1.00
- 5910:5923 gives -0.99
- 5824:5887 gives -0.99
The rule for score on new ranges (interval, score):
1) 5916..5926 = 5921.0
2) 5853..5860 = 5853.5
